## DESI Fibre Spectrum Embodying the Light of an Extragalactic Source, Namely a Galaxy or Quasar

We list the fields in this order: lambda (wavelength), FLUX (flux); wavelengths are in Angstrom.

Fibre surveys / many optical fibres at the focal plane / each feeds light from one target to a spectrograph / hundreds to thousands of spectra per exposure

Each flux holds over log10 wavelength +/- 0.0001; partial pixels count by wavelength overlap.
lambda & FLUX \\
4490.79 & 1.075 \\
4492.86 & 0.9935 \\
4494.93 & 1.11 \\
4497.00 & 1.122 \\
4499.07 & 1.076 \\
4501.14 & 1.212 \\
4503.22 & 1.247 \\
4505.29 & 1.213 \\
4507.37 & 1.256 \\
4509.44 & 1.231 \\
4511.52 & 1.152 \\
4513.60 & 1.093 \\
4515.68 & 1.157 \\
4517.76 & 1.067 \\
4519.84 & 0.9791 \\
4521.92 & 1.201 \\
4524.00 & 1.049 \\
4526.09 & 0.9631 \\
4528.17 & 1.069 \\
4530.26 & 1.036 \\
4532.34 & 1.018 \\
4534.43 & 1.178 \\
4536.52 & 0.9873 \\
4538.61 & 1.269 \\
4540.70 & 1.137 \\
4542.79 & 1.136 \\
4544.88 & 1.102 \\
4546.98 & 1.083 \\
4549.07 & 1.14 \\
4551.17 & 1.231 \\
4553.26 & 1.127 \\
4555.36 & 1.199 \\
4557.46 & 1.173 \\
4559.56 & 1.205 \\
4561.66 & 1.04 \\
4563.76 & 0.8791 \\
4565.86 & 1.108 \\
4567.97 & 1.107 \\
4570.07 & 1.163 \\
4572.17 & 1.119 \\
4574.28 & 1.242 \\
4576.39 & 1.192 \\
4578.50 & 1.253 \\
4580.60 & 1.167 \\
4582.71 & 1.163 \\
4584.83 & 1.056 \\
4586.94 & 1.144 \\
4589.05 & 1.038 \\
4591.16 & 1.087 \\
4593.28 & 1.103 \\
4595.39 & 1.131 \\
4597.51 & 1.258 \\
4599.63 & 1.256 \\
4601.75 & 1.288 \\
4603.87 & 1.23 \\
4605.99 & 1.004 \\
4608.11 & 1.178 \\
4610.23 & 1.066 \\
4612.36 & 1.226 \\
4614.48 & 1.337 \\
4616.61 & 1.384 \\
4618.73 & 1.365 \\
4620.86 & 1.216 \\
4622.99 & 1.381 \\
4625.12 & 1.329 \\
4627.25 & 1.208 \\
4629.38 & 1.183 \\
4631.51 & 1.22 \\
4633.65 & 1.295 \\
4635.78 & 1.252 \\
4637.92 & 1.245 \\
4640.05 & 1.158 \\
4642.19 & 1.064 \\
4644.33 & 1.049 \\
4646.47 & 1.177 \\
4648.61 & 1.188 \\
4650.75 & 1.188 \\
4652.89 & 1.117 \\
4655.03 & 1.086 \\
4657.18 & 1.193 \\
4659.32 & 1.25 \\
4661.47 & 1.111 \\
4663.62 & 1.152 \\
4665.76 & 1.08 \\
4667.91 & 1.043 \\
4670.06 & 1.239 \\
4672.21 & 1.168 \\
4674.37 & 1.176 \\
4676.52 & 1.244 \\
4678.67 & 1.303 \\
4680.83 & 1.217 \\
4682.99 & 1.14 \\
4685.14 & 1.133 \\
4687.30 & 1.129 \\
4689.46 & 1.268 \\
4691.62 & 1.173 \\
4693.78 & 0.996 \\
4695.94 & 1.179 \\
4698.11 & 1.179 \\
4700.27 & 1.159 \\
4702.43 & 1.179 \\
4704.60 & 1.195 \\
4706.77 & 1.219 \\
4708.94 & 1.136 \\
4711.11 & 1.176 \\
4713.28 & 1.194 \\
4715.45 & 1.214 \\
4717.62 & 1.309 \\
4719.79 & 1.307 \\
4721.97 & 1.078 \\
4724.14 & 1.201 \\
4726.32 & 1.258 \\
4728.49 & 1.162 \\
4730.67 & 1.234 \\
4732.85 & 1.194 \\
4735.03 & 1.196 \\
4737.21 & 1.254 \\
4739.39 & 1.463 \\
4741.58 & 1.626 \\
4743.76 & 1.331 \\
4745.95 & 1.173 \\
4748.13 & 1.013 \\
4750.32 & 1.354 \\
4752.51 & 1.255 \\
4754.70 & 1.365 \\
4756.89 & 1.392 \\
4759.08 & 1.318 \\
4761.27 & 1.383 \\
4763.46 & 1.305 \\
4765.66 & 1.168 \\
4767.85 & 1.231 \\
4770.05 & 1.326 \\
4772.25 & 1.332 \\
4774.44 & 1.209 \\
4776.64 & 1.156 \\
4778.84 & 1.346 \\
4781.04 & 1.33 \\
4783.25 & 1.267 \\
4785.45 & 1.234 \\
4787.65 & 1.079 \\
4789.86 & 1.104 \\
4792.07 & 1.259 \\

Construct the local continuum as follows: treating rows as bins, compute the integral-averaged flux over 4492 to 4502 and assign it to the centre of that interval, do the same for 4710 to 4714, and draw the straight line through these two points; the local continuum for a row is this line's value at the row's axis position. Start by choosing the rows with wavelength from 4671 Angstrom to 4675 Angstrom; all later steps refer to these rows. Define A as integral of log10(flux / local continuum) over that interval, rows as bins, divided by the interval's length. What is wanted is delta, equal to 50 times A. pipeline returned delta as 0.1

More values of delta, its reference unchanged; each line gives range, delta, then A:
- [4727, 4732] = 0.2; 0.004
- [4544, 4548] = -0.6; -0.011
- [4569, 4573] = 0.2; 0.004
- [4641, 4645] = -1.9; -0.038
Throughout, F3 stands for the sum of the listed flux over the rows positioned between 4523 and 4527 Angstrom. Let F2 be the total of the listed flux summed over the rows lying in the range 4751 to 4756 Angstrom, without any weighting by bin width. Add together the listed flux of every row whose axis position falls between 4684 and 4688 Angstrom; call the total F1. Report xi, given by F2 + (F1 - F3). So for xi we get 2.9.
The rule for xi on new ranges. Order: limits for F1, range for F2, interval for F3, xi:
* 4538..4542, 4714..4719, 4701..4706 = 2.6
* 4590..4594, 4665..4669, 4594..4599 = 1.9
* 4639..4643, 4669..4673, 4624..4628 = 2.1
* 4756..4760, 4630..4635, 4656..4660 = 2.8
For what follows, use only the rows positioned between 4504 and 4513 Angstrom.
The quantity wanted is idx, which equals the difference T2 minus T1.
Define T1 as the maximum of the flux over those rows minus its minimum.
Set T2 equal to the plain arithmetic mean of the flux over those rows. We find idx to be 1.109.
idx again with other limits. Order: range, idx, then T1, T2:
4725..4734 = 1.116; 0.096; 1.21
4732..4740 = 1.008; 0.269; 1.28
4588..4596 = 0.997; 0.093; 1.09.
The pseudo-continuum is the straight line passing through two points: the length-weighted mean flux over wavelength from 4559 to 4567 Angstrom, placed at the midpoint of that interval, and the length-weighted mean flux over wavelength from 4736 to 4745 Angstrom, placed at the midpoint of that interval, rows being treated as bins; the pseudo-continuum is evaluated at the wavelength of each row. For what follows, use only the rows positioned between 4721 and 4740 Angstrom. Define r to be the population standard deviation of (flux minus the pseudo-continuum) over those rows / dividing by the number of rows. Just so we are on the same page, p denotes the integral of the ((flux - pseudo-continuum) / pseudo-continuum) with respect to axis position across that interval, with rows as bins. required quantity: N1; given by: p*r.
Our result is -0.21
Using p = -2.3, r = 0.090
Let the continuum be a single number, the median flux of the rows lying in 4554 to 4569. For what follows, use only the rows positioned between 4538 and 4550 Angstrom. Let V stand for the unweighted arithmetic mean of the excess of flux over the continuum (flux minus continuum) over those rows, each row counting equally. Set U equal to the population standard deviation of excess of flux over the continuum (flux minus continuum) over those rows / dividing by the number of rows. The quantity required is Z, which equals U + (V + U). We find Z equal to 0.155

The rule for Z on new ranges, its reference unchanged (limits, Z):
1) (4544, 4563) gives 0.155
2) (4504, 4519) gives 0.190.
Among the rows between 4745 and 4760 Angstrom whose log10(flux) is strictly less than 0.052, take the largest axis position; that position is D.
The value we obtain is 4748.13 Angstrom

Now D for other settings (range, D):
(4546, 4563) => 4561.66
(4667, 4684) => 4667.91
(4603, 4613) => 4610.23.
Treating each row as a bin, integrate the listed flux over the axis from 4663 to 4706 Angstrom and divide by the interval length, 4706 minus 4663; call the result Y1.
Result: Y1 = 1.168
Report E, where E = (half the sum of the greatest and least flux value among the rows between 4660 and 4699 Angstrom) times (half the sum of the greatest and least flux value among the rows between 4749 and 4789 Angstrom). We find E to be 1.42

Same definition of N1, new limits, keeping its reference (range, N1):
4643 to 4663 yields -0.08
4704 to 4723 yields -0.15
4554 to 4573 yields 0.11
